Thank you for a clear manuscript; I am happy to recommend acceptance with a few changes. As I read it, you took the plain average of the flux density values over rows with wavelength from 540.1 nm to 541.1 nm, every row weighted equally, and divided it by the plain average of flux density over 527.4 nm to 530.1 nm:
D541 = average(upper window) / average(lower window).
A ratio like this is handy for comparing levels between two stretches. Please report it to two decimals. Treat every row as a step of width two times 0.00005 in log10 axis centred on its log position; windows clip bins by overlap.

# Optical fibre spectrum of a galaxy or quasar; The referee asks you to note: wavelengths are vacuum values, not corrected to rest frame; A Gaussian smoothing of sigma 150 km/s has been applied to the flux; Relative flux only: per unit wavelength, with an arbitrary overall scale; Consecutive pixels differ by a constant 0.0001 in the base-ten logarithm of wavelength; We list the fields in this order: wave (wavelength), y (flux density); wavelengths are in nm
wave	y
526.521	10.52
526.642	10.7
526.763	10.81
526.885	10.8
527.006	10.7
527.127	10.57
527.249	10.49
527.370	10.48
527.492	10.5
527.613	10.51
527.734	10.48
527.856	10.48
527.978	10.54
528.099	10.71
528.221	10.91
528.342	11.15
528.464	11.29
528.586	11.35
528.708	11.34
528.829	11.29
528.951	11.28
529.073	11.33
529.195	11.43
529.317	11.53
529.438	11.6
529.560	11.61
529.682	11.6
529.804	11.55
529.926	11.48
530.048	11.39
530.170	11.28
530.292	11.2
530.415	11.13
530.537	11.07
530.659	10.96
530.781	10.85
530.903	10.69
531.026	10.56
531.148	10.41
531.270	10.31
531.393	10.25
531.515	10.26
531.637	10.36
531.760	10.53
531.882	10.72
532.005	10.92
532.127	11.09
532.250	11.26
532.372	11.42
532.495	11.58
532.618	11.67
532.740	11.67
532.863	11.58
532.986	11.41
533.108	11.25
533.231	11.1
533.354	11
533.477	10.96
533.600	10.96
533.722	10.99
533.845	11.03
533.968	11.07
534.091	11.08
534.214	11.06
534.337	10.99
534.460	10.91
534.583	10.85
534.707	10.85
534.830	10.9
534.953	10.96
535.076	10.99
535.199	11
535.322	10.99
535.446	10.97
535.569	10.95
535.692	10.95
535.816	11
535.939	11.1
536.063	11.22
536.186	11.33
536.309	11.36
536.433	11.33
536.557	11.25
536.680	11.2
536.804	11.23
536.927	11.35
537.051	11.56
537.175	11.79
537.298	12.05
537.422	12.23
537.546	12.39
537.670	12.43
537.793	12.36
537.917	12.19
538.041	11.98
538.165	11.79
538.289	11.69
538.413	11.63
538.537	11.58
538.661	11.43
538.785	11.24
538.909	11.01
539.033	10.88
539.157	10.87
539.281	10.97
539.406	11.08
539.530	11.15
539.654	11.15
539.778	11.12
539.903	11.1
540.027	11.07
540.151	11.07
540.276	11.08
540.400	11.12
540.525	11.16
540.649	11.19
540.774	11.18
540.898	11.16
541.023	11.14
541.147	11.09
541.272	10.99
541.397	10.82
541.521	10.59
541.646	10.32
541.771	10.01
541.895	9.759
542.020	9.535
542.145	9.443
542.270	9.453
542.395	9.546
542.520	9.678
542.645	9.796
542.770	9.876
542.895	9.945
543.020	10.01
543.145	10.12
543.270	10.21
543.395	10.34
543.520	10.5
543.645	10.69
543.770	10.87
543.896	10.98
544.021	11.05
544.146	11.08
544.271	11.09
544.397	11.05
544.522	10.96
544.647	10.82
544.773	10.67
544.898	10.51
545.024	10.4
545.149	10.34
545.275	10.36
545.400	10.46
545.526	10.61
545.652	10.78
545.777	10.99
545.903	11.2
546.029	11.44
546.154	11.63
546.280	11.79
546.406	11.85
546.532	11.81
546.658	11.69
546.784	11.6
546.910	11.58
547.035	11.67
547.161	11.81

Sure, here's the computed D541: 1.00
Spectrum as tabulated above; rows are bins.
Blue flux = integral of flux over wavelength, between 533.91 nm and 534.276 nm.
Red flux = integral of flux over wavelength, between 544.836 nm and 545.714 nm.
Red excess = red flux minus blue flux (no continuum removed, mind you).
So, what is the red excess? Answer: 5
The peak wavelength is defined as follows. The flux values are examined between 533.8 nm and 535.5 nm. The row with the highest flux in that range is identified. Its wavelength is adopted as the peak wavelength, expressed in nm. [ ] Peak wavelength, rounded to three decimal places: 534.091 nm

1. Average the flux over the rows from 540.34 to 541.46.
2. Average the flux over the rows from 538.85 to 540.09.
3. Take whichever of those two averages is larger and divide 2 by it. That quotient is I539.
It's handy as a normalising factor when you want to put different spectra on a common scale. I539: 0.180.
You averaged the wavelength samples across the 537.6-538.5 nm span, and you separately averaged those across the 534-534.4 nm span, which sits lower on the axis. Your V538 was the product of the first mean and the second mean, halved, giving 66.3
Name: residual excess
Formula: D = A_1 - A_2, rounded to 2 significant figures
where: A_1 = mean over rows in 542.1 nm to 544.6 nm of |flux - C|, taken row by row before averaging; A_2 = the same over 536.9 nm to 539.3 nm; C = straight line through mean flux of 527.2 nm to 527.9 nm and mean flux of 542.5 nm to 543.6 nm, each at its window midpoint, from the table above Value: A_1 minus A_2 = -0.91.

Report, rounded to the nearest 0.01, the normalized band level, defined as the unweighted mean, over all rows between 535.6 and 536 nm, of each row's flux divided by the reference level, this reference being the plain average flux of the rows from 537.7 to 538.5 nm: 0.92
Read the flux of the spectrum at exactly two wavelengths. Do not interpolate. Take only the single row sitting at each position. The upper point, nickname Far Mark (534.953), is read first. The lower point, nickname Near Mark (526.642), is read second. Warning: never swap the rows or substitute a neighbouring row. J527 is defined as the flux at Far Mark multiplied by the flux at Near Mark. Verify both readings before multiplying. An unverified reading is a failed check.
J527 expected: 117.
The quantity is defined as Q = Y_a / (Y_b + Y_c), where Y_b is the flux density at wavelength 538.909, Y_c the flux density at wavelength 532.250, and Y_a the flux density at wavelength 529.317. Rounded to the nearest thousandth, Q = 0.518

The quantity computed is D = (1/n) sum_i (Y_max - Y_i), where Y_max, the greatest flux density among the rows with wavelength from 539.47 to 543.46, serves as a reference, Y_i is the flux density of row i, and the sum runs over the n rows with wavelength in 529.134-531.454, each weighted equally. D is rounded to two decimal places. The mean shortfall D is 0.09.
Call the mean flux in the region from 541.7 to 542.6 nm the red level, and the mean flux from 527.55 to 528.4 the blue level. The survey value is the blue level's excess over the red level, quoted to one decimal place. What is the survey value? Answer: 1.1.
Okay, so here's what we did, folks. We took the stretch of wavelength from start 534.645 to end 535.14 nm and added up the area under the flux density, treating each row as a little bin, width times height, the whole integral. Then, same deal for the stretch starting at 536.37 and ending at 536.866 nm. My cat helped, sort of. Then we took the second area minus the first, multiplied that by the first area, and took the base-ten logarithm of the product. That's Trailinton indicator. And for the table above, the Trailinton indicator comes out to 0.0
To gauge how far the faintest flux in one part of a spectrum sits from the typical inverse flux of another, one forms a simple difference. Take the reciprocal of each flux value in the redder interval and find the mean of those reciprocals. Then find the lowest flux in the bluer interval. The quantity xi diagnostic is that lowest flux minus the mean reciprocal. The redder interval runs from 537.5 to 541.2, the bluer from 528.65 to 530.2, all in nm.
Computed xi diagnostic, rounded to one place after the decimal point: 11.2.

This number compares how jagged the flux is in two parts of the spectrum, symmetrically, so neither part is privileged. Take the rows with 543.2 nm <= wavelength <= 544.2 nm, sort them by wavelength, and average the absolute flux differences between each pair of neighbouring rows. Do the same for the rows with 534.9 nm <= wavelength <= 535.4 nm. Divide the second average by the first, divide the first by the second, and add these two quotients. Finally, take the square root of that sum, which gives 2.76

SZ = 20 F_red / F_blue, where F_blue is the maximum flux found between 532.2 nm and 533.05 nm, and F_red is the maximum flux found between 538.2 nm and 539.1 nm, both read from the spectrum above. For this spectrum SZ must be 20.0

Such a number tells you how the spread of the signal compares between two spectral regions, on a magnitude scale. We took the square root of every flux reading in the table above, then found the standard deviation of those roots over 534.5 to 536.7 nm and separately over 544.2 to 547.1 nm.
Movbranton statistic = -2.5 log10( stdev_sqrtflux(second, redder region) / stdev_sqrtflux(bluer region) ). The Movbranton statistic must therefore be -1.2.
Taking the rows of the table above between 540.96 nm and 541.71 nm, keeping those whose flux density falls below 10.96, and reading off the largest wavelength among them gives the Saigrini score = 541.646 nm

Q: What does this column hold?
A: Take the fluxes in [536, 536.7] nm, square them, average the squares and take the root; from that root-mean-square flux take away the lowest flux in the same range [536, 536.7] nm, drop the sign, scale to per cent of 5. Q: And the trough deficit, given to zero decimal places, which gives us 2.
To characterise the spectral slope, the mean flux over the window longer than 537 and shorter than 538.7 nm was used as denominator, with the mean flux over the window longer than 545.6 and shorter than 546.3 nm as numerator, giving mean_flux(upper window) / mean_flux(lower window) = 0.95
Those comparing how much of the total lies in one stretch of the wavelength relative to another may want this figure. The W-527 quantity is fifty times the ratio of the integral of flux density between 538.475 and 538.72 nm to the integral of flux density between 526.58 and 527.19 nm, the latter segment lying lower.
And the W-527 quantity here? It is 22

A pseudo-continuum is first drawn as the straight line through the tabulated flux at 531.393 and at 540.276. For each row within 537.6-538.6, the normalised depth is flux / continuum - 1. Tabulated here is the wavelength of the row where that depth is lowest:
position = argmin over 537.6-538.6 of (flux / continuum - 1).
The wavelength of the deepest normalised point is 538.537 nm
